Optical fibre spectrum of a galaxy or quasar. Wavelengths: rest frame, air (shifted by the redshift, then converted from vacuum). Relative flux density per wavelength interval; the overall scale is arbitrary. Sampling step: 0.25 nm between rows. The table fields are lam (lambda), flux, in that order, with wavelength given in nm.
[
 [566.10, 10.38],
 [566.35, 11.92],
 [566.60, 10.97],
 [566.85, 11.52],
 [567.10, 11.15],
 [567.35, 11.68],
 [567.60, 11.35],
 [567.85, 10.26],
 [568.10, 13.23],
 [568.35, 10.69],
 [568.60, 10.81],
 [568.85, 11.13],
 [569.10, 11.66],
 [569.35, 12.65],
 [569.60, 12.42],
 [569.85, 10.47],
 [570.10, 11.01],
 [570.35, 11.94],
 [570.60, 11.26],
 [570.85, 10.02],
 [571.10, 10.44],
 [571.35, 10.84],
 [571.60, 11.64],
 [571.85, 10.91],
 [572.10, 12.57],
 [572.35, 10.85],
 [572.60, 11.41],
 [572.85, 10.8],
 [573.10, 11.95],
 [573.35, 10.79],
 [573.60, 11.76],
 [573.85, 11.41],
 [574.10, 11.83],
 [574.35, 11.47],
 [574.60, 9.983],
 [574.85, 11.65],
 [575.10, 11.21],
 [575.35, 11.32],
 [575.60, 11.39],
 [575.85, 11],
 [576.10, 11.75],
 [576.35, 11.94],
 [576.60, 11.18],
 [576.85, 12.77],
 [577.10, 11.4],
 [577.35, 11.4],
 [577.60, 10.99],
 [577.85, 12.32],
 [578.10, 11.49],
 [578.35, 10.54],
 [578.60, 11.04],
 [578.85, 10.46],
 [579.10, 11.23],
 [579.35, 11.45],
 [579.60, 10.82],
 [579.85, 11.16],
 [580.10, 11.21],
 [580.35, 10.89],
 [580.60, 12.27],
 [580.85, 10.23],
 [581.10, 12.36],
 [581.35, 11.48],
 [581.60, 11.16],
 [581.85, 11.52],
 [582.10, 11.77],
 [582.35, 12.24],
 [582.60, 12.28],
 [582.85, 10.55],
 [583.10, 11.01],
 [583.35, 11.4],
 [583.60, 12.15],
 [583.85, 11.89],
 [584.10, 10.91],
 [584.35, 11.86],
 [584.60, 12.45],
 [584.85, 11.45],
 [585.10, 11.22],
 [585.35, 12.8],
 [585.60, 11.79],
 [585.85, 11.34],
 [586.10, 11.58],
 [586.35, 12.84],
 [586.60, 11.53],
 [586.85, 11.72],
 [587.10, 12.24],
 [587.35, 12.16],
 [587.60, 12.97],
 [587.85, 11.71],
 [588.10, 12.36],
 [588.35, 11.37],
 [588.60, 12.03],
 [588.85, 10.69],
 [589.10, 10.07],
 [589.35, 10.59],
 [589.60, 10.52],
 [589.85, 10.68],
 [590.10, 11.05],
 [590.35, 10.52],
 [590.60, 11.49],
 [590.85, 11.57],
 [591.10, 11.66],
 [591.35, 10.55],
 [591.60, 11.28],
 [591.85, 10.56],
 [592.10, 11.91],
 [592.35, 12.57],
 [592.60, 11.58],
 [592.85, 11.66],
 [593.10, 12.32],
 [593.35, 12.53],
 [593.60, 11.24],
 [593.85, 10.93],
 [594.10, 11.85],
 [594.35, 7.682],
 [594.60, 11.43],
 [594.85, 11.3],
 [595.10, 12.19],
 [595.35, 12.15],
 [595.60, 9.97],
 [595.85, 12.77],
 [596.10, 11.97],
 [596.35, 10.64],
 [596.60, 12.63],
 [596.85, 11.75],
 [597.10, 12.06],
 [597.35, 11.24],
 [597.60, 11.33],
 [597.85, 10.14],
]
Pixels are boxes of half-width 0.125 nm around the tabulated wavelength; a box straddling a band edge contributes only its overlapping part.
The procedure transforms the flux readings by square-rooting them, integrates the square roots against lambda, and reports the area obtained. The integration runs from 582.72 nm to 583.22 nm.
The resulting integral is 1.64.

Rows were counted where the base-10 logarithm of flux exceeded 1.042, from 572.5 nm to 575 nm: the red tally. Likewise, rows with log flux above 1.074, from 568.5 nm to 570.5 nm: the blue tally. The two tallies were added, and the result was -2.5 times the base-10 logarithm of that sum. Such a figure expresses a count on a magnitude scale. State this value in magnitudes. -2.5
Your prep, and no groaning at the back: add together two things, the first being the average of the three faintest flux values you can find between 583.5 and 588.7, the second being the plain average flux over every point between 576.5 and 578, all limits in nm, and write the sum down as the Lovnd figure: 22.8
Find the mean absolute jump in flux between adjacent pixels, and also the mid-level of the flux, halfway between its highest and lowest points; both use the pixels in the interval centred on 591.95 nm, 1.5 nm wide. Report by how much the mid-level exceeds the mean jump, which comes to 10.7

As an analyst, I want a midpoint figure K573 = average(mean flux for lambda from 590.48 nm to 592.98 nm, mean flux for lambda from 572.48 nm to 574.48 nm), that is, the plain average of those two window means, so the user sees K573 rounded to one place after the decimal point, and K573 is 11.5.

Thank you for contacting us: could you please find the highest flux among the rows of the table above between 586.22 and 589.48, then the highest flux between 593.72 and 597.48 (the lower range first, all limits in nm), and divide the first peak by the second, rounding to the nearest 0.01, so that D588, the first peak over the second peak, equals 1.02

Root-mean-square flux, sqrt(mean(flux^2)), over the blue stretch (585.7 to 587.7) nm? 12.1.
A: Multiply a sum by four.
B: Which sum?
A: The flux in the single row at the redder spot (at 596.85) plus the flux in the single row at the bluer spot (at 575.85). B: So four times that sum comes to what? 91.0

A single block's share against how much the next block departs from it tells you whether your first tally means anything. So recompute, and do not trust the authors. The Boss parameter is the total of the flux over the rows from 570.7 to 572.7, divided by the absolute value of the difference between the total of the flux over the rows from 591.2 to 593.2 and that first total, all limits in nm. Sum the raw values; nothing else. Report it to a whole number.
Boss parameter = 24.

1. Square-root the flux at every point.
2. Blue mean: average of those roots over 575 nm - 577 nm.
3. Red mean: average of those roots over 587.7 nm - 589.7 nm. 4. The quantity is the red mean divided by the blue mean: 0.98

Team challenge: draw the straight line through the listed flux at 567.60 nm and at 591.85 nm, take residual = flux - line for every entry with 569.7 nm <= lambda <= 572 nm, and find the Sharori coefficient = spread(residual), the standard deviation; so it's 0.6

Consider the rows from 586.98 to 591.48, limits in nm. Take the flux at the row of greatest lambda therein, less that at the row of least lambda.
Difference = -1.7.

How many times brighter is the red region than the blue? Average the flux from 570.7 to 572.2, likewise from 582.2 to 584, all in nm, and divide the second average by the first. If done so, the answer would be 1.05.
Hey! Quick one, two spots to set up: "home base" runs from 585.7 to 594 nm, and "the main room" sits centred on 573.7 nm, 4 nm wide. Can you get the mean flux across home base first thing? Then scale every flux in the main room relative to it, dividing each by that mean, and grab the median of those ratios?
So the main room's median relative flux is 0.99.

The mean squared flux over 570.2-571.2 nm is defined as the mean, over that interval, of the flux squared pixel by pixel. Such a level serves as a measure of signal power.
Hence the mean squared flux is 120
